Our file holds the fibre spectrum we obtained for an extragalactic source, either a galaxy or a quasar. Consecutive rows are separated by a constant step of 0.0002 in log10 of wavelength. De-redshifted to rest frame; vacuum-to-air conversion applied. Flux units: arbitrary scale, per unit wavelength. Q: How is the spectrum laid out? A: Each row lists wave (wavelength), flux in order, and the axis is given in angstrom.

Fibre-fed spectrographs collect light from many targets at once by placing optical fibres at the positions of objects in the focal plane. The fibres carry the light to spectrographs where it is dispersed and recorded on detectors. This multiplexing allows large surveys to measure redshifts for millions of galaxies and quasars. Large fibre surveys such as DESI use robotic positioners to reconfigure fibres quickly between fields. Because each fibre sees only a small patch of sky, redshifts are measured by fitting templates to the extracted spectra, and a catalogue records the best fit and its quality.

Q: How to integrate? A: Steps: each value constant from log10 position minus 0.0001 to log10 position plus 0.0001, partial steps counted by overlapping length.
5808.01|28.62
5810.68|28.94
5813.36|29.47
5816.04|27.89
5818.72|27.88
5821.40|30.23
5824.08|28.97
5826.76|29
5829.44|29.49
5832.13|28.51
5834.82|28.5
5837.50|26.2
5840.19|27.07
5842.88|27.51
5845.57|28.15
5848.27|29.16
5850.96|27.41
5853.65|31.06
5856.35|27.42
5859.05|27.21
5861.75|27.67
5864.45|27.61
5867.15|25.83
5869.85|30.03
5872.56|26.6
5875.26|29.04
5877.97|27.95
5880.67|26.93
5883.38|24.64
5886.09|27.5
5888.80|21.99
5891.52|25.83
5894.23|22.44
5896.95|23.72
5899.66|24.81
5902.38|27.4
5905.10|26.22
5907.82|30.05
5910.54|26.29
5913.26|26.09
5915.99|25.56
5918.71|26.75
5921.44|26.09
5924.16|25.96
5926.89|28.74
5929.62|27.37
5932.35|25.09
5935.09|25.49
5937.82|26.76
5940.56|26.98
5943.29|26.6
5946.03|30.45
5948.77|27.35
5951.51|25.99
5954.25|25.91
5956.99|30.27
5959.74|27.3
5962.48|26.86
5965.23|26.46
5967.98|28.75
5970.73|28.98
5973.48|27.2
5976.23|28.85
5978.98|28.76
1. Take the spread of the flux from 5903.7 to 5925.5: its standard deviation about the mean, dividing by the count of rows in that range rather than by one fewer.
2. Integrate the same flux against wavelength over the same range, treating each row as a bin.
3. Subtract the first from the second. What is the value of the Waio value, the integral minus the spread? 579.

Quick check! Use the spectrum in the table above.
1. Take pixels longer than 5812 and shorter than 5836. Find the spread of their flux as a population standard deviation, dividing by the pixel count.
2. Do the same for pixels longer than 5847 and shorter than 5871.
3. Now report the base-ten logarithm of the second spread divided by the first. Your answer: 0.32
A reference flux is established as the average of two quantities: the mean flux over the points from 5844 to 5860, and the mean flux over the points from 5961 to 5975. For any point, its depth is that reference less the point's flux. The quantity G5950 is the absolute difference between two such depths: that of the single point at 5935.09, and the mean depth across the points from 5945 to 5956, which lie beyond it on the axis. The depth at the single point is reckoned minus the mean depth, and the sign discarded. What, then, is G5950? 1.9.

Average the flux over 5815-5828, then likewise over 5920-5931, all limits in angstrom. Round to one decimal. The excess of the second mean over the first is -1.8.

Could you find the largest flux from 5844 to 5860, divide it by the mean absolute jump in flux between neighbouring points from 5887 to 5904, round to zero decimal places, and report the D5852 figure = 13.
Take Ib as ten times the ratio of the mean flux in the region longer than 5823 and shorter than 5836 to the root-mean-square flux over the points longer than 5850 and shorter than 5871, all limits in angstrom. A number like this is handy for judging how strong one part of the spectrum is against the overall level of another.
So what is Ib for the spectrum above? 10.3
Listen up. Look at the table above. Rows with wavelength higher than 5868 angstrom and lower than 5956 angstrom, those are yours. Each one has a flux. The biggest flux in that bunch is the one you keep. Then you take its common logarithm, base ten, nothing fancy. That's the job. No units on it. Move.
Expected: 1.48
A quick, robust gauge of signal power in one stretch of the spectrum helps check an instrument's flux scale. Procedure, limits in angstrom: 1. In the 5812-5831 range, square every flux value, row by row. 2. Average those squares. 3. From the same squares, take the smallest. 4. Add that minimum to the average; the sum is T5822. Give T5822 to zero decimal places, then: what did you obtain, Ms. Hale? 1618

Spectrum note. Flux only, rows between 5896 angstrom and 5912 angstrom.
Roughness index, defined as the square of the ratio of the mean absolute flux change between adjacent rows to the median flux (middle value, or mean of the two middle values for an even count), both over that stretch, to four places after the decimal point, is 0.0090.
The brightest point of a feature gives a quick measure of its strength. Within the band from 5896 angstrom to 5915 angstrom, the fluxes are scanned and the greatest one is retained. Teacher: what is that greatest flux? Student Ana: 30.05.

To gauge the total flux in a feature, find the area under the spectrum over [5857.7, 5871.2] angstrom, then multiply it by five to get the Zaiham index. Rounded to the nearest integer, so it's 1868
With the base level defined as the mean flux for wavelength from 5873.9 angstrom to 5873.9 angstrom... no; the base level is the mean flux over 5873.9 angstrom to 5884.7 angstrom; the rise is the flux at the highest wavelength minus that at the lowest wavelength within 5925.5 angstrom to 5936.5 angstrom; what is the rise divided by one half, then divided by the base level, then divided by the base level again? -0.0088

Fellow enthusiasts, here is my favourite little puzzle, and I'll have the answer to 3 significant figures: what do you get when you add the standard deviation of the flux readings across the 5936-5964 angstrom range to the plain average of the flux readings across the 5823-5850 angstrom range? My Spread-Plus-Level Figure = 29.8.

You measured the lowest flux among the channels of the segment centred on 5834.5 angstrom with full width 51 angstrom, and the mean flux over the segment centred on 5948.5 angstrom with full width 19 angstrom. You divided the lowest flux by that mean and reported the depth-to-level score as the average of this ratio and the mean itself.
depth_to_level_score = 14.3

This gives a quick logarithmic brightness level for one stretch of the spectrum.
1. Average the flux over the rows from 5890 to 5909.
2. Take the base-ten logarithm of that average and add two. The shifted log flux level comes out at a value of 3.41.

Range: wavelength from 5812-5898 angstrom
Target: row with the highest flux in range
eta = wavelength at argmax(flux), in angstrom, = 5853.65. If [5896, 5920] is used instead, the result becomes 5907.82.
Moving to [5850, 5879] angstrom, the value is 5853.65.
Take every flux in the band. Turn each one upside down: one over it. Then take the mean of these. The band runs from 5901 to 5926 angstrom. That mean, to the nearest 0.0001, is 0.0375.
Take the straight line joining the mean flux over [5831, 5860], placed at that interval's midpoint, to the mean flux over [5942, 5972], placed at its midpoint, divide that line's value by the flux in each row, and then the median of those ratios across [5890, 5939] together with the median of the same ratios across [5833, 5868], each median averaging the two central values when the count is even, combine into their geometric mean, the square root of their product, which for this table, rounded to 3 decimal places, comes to 1.042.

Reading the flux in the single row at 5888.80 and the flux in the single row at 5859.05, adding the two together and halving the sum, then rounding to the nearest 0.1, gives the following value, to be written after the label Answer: 24.6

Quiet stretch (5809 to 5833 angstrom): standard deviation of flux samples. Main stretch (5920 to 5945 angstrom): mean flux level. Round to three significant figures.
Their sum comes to 27.3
